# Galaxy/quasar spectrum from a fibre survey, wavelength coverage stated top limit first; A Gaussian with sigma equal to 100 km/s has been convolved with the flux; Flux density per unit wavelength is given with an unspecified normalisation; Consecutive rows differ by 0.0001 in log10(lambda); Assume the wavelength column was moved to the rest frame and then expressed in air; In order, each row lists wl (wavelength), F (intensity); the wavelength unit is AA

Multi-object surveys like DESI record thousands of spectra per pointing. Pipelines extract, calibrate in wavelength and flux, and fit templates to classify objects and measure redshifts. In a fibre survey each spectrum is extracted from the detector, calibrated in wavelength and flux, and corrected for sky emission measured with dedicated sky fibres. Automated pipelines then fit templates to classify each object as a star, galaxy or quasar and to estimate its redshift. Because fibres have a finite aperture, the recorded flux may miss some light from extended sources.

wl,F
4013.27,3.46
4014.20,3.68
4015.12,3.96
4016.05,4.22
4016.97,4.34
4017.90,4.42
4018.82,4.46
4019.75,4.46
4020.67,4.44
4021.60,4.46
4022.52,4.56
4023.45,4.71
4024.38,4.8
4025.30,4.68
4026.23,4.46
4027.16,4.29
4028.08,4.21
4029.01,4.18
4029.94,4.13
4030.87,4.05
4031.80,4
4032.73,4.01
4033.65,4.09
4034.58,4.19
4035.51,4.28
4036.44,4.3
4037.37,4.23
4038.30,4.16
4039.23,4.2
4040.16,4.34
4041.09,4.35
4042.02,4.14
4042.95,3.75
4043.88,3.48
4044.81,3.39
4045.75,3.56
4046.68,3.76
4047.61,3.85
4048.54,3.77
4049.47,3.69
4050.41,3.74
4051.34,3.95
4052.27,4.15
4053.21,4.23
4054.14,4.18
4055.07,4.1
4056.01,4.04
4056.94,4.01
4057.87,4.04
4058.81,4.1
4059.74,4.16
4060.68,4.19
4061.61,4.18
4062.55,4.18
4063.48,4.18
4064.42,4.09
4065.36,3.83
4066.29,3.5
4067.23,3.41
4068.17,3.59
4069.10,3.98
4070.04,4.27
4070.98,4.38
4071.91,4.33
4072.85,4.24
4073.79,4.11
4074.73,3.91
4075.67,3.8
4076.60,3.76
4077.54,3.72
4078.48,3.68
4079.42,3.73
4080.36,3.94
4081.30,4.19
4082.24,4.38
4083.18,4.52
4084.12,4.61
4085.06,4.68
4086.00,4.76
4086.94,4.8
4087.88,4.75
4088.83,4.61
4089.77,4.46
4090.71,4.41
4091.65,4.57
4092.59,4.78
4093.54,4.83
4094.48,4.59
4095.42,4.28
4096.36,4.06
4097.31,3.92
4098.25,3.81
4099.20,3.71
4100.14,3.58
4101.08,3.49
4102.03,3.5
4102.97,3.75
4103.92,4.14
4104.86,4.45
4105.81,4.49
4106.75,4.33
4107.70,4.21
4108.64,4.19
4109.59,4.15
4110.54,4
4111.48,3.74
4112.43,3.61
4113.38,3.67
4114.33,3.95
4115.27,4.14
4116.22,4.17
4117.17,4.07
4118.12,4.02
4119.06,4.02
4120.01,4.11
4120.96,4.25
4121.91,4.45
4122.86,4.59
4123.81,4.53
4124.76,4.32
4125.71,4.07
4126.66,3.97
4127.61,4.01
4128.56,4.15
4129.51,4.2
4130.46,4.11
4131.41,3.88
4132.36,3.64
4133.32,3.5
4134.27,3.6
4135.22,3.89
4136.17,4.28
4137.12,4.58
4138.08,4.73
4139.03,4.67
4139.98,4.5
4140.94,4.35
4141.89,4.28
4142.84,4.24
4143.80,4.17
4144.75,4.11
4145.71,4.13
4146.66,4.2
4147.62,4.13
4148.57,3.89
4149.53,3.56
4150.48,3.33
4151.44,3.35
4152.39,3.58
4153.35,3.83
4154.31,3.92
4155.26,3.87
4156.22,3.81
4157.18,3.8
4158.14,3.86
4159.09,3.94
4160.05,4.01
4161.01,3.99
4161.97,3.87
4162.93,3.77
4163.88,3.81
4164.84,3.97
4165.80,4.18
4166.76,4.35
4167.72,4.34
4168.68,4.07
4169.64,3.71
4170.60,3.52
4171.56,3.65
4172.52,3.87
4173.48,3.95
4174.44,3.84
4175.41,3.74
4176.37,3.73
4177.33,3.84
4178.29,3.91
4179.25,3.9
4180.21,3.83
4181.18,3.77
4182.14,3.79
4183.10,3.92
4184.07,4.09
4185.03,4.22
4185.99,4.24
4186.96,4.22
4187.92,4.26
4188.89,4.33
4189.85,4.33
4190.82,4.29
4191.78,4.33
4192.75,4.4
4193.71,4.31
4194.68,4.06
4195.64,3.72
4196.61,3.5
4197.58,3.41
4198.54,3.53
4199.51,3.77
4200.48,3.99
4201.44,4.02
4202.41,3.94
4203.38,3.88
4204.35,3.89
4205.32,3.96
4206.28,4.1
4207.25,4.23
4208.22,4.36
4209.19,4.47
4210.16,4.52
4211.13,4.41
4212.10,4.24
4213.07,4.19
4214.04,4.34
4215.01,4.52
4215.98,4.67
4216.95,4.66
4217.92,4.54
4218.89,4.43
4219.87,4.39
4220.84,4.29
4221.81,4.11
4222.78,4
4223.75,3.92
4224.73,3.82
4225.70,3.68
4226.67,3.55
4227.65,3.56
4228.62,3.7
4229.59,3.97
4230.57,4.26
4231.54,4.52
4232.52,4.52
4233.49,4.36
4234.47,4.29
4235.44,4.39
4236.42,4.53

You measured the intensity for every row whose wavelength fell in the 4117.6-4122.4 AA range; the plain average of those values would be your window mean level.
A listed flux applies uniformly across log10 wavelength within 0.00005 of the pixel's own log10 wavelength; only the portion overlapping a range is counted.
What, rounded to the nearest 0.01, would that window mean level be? 4.17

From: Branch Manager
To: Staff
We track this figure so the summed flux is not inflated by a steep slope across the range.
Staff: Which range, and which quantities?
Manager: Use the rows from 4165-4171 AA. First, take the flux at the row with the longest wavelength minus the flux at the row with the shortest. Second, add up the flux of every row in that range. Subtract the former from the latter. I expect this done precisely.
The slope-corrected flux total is 24.8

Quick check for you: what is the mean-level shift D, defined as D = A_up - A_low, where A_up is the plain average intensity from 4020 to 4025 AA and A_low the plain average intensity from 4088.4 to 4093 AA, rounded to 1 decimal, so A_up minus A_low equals 0.0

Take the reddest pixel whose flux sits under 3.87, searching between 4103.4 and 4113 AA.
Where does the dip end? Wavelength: 4112.43 AA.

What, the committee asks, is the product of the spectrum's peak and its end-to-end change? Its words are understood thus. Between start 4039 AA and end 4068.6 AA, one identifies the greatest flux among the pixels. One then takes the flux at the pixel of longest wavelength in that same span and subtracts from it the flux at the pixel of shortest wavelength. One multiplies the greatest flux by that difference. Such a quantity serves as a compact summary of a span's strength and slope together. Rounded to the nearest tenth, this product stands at -2.7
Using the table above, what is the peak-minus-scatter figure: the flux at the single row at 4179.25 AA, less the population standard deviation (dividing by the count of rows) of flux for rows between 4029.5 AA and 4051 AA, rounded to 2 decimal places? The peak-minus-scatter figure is 3.62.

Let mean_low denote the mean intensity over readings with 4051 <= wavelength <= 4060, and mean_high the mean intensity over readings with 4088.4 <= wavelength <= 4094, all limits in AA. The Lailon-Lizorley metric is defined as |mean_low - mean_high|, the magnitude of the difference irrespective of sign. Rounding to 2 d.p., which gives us 0.51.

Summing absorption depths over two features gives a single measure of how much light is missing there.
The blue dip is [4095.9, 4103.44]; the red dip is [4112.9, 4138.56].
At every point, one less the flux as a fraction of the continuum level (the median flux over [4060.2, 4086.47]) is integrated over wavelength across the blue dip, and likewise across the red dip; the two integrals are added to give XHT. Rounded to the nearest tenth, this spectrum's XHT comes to 1.0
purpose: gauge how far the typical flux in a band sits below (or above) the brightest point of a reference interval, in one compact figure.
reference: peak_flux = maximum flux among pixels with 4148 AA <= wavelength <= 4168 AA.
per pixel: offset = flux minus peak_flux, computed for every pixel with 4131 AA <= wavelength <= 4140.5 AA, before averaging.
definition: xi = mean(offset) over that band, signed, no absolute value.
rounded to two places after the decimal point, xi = -0.22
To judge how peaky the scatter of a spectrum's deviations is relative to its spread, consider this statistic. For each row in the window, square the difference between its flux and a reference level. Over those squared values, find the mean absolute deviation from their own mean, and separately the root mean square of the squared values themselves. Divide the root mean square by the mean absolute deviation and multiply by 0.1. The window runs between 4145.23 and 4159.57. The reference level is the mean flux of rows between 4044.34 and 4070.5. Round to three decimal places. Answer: 0.160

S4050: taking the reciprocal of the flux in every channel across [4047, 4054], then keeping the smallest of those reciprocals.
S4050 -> 0.236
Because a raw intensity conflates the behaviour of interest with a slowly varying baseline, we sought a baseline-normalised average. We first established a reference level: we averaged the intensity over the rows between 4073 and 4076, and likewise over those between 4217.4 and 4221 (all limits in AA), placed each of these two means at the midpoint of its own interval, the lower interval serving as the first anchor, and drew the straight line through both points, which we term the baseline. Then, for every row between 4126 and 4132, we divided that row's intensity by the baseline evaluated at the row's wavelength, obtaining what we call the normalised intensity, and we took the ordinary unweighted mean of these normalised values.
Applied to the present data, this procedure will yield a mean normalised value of 0.98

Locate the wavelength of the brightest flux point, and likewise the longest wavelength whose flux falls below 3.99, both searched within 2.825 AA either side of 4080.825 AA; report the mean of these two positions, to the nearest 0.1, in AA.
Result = 4081.8 AA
